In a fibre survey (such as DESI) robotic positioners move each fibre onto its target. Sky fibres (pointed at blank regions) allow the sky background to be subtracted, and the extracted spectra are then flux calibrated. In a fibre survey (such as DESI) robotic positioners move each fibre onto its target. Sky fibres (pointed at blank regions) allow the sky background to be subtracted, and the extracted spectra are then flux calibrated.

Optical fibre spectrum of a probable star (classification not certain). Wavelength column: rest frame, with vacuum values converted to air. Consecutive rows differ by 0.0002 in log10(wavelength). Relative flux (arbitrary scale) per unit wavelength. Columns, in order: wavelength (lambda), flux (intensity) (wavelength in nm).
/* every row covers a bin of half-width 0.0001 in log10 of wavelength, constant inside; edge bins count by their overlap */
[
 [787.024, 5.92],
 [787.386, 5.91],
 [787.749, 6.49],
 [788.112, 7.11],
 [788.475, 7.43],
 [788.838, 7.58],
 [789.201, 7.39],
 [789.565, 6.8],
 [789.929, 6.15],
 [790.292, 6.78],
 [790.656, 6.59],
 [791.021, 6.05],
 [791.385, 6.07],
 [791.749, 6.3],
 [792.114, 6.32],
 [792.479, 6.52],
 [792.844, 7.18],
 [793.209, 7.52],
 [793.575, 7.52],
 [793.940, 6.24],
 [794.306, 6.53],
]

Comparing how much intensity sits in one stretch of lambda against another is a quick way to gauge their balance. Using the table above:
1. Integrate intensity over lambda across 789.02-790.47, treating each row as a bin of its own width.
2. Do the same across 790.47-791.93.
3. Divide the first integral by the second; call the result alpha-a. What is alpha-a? 1.08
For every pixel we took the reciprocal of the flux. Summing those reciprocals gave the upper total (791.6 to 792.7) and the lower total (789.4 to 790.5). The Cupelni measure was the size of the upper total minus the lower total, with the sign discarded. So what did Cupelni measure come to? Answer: 0.013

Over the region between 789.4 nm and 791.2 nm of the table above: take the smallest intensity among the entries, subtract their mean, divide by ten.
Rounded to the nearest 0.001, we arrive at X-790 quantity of -0.042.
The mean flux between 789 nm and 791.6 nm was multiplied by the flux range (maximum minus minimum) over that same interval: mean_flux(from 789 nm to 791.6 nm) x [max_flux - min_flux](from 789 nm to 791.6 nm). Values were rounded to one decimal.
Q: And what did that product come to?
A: 8.8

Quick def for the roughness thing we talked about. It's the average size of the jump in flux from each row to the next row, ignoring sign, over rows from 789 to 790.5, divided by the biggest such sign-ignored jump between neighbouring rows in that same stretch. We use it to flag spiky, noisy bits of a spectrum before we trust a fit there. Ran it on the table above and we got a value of 1.0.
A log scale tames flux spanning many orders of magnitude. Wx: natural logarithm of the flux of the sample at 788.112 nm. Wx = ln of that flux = 1.96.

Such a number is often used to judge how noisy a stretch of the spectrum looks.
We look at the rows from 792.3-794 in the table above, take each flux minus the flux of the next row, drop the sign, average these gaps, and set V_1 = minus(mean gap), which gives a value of -0.57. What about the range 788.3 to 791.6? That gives -0.37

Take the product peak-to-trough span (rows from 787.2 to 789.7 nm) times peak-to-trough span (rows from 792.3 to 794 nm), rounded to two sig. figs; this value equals 2.1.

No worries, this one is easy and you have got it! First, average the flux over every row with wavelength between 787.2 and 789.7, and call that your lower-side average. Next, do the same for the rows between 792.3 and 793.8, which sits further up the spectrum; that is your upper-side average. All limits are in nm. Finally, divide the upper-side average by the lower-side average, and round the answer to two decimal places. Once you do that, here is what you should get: 1.03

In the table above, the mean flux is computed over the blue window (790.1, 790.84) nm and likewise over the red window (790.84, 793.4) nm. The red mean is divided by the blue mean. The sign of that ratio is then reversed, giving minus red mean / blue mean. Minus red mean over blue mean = -0.98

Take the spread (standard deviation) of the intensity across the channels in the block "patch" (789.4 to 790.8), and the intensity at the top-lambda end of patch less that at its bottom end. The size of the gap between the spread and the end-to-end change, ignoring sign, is 0.5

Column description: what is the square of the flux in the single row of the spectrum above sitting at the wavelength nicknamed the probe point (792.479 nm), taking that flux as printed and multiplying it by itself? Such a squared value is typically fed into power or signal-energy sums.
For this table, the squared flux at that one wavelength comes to 43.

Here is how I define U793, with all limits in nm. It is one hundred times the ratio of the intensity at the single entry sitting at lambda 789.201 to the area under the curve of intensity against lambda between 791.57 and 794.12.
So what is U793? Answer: 43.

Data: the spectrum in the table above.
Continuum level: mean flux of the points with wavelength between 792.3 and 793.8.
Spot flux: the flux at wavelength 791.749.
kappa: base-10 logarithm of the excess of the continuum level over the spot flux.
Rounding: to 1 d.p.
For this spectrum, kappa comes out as -0.1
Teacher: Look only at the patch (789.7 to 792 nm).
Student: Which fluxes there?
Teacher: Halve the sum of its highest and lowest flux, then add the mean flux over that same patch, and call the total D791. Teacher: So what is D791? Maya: 12.7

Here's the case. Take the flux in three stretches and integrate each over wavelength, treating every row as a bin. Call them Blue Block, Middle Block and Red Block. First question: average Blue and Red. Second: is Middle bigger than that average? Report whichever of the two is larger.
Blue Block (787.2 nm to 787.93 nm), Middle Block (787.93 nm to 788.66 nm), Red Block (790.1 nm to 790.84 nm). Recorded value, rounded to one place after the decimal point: 5.3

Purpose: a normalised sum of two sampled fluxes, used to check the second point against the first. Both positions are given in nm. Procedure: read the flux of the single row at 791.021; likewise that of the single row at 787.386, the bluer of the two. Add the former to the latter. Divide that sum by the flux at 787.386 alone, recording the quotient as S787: 2.02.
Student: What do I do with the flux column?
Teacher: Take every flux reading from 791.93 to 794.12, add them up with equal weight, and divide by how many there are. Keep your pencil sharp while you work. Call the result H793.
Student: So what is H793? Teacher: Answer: 6.88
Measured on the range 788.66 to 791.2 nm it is 6.76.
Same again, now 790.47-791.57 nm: 6.24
